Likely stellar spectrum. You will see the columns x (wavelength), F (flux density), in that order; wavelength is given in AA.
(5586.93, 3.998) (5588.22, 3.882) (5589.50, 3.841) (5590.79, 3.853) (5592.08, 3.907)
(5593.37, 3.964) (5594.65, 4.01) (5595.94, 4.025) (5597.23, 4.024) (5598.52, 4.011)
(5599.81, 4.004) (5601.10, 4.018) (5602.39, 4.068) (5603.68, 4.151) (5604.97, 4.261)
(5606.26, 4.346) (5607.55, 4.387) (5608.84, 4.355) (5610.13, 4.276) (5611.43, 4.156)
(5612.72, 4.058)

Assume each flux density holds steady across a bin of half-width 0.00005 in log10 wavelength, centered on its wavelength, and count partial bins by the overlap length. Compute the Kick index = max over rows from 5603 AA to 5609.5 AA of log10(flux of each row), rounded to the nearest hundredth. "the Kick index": 0.64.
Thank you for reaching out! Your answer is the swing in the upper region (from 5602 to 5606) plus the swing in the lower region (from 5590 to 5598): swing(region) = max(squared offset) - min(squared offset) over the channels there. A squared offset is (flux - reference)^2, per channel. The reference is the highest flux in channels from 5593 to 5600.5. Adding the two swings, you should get 0.083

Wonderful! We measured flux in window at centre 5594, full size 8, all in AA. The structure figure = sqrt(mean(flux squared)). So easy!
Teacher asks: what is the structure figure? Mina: 3.96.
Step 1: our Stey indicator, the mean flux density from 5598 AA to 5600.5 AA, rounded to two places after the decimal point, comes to 4.01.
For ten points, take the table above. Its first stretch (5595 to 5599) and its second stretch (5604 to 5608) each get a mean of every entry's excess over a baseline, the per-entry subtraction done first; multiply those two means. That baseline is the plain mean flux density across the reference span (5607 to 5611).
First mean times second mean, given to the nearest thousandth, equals 0.003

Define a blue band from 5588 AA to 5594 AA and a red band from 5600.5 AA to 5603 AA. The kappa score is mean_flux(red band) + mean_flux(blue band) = 7.9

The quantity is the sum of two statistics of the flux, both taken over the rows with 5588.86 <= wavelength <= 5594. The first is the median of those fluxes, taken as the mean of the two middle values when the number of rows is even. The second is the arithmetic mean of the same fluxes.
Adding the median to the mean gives 7.77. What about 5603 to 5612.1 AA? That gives 8.55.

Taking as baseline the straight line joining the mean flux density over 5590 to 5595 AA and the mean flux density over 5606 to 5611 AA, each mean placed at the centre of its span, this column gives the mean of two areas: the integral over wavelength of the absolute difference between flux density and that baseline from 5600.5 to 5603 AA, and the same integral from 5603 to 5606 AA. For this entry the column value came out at 0.21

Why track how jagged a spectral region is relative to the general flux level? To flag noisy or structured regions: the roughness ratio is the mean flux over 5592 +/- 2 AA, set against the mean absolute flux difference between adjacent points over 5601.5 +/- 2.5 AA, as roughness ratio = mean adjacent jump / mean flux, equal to 0.013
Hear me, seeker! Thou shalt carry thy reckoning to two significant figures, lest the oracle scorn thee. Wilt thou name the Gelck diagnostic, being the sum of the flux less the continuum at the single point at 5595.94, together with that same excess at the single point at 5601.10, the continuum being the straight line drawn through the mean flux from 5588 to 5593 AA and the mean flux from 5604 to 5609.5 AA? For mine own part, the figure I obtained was -0.16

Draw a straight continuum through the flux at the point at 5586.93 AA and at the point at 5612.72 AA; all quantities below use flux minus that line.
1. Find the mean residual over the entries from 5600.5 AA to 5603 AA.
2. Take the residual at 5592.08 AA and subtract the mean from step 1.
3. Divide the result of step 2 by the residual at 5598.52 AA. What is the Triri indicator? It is 8.1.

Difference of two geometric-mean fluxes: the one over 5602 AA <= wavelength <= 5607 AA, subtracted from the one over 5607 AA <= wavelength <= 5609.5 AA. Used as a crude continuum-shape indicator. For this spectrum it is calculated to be 0.2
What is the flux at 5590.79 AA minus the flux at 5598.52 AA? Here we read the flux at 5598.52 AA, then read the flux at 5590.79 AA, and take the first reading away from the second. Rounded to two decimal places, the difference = -0.16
